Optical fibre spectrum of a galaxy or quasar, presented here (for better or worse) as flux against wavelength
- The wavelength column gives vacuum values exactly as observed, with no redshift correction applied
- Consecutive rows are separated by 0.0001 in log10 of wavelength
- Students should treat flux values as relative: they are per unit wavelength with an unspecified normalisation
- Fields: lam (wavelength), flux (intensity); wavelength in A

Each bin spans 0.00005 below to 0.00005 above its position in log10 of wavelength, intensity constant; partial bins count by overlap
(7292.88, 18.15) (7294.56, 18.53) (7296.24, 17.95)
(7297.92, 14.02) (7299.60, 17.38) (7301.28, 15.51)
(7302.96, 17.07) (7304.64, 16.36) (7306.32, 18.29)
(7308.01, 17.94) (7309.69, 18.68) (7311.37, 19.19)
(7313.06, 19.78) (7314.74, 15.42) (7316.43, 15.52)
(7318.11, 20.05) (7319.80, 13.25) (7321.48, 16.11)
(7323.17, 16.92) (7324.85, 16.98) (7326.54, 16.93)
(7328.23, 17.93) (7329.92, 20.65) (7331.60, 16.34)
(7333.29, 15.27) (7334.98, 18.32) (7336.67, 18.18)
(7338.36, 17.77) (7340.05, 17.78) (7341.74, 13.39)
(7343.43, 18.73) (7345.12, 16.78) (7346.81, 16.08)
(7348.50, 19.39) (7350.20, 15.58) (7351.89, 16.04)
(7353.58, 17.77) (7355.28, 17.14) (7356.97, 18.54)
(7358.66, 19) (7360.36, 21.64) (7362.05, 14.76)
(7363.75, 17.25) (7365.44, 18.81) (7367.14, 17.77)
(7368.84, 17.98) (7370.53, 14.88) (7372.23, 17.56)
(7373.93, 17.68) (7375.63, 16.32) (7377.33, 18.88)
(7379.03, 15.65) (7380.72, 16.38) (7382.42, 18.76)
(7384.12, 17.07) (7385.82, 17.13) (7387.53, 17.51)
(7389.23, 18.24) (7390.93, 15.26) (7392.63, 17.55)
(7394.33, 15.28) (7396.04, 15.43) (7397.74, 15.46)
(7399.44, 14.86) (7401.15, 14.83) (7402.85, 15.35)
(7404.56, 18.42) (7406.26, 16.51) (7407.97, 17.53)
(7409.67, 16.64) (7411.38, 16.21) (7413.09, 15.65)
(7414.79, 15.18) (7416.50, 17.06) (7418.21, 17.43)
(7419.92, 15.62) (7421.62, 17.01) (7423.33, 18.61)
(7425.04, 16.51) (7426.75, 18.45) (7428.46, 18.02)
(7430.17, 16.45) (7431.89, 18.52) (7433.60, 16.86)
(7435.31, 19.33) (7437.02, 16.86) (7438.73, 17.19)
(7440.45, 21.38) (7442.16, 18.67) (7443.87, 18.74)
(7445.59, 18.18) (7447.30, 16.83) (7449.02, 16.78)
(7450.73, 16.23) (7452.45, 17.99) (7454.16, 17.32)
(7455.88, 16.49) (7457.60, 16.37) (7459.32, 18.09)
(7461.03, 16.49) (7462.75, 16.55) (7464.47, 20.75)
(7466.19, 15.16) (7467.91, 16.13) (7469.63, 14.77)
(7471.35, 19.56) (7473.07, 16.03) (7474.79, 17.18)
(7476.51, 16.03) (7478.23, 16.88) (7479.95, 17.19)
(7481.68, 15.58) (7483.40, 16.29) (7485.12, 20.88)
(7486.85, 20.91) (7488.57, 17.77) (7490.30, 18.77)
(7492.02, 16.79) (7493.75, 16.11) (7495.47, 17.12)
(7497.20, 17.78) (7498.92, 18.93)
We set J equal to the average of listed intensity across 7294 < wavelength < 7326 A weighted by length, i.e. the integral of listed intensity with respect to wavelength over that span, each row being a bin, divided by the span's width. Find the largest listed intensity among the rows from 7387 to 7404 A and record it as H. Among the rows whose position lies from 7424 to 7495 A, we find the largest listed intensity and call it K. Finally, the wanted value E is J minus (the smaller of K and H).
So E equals -1.2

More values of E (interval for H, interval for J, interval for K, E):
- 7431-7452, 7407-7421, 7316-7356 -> -4.2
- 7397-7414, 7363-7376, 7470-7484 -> -1.1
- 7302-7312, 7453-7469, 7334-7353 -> -2.2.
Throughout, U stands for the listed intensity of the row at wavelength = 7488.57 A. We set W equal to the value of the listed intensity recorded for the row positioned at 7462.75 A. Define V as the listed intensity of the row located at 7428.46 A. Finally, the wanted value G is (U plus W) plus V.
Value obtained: 52.3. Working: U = 17.77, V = 18.02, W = 16.55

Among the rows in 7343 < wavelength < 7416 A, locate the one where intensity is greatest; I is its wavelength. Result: 7360.36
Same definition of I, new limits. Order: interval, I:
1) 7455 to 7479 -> 7464.47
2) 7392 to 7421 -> 7404.56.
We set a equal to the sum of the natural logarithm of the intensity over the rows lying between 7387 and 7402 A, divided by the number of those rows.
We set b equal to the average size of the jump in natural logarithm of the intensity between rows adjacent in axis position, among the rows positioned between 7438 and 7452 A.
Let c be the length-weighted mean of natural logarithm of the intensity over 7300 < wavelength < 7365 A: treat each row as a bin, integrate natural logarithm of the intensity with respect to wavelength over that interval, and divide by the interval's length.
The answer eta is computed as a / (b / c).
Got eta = 110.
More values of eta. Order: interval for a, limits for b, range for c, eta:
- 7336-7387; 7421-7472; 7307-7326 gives 84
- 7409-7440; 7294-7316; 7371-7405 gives 78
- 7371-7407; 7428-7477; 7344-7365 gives 80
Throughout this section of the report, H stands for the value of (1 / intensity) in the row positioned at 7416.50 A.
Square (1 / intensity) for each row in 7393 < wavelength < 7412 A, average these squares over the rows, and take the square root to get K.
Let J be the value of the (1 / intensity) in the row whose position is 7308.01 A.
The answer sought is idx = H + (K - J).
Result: 0.066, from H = 0.0586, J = 0.056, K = 0.0627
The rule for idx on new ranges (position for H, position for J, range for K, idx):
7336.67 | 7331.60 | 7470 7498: 0.051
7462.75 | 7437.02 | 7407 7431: 0.061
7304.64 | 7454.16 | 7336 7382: 0.062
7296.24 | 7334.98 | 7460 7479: 0.061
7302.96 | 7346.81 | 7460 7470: 0.058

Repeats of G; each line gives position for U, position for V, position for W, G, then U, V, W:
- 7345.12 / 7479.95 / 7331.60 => 50.3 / 16.78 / 17.19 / 16.34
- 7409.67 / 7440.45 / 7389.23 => 56.3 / 16.64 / 21.38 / 18.24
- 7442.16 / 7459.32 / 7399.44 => 51.6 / 18.67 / 18.09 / 14.86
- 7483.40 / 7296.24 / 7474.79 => 51.4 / 16.29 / 17.95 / 17.18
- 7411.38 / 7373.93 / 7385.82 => 51.0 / 16.21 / 17.68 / 17.13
